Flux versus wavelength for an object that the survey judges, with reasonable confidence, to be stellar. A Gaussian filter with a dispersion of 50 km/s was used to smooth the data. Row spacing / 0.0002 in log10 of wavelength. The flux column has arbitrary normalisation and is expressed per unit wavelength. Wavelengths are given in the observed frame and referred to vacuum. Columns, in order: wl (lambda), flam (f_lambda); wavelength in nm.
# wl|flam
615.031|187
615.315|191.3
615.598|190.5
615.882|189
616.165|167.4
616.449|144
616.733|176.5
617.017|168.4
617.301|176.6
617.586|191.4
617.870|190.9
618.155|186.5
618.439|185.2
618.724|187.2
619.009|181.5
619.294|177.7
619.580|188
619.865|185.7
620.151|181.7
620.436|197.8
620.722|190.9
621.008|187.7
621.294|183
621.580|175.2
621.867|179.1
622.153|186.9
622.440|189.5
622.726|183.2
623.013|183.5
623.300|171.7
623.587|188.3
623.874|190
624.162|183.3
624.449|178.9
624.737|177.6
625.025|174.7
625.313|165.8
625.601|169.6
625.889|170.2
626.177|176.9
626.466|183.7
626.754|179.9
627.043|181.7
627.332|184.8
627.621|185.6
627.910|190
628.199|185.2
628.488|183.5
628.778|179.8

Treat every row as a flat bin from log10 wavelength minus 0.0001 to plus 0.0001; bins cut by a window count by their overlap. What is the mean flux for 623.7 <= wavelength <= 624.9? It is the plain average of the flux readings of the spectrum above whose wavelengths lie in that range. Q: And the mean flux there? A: 182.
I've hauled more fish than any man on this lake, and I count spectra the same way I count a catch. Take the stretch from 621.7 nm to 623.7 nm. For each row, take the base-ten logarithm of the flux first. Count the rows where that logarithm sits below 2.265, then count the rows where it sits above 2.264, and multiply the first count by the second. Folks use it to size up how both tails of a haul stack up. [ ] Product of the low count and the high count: 12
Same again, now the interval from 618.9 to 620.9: 12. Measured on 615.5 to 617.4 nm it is 10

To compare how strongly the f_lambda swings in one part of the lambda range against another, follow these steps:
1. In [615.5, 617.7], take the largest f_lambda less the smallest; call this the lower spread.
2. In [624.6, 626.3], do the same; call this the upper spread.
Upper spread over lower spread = 0.2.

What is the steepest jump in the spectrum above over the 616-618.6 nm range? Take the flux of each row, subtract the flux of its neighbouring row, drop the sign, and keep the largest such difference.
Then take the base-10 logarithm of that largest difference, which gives 1.51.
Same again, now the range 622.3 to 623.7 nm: 1.22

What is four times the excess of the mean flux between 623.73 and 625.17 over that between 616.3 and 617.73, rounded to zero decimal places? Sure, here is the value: 38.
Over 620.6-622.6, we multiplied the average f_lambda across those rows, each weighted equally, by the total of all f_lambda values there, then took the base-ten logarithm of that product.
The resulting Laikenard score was 5.38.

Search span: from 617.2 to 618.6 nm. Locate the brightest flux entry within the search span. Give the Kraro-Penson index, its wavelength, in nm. 617.586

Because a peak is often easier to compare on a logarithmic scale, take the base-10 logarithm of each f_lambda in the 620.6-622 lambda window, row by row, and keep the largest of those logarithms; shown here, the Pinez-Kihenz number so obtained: 2.28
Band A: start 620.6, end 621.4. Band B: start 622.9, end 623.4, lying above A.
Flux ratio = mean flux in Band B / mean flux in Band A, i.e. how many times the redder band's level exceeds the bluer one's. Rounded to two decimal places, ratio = 0.95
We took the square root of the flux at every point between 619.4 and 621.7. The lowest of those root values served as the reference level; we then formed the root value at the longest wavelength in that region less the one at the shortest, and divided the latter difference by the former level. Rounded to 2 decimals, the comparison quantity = -0.04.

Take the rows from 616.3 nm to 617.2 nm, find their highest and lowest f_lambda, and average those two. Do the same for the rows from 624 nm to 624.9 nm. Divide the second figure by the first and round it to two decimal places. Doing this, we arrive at 1.13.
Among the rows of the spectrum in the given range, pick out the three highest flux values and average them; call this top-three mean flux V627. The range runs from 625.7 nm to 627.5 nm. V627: 183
